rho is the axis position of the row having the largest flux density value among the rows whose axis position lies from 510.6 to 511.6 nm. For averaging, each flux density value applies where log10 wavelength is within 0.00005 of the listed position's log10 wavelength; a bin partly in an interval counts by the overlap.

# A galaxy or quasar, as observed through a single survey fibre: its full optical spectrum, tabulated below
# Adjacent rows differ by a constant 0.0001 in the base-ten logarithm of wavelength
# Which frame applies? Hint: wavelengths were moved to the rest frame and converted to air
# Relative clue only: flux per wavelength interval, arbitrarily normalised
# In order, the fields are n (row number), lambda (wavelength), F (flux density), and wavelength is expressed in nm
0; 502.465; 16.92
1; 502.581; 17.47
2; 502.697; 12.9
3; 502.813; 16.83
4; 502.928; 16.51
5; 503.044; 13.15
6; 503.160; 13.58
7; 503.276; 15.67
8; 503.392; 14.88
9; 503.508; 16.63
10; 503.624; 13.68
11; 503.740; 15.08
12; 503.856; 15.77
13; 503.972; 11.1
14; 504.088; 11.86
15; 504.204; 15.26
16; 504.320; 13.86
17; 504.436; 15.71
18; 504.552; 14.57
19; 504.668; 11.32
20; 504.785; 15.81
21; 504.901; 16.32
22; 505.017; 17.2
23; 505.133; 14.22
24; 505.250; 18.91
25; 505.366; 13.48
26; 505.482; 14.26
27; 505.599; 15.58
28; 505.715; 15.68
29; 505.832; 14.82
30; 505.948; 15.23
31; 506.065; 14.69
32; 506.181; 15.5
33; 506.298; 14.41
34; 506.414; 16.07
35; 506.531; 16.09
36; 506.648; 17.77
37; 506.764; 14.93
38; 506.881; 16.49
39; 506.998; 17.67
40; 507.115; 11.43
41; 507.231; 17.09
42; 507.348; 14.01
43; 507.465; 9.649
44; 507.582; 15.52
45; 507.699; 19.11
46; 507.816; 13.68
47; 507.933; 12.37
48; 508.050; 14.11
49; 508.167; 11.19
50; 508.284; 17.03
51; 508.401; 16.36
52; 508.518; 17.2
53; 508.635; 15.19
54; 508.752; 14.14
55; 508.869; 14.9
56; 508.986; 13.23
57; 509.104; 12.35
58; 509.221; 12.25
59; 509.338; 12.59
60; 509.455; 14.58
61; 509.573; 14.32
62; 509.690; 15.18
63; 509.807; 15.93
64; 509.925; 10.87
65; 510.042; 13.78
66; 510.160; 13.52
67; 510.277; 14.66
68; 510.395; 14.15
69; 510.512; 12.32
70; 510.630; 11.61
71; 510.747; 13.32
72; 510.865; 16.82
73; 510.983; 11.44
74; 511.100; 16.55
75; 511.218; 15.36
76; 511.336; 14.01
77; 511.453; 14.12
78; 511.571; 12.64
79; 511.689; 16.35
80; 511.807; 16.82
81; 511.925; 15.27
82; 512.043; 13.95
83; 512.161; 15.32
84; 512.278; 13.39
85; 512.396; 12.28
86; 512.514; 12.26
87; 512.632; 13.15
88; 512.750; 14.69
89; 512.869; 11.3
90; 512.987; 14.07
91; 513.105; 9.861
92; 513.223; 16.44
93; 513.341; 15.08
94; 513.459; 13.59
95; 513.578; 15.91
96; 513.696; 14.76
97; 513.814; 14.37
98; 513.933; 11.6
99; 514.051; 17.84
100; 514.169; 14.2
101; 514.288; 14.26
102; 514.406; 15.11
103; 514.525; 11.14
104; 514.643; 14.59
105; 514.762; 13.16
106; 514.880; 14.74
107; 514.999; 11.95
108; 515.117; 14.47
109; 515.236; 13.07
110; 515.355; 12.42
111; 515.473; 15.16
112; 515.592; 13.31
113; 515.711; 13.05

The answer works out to 510.865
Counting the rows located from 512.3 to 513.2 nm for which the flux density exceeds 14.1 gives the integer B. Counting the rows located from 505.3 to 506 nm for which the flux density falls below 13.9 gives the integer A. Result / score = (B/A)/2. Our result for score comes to 0.5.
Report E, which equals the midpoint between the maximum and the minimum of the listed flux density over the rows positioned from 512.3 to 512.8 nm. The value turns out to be 13.5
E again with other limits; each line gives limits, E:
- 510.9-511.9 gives 14.1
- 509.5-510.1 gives 13.4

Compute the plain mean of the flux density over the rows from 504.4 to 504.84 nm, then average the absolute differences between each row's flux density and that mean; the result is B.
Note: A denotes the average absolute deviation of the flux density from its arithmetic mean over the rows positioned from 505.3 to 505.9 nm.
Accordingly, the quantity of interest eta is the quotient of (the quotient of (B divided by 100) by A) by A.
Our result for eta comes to 0.030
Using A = 0.7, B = 1.52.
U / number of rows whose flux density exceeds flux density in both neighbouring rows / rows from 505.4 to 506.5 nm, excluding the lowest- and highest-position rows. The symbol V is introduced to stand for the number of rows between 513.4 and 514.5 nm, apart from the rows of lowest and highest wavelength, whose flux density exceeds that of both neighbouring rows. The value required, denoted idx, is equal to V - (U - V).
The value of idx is 1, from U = 3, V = 2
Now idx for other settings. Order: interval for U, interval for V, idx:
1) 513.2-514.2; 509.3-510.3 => 4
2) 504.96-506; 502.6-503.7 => 4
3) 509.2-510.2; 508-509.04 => 3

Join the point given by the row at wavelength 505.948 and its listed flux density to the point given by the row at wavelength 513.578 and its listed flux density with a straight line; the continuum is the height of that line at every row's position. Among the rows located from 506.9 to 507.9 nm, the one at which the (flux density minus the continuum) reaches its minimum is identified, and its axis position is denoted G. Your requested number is 507.465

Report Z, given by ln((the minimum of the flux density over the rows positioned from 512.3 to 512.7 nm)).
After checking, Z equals 2.51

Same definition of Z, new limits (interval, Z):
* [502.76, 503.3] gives 2.58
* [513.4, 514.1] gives 2.45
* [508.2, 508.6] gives 2.79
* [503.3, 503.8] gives 2.62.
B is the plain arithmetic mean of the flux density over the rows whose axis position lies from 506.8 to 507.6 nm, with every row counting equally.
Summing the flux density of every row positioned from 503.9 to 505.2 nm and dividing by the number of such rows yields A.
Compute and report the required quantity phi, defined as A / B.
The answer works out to 0.98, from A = 14.3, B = 14.6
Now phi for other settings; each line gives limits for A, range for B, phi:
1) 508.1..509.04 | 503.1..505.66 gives 1.01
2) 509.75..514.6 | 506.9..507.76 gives 0.94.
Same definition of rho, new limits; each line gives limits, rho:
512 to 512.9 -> 512.161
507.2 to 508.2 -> 507.699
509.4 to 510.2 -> 509.807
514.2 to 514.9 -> 514.406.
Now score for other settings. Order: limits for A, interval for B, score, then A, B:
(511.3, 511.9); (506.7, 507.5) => 2.0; 1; 4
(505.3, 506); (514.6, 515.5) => 2.0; 1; 4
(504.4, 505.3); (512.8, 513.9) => 2.5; 1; 5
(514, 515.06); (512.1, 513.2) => 0.3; 3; 2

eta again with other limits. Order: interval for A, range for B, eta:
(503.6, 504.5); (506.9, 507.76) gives 0.014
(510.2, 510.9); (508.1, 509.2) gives 0.009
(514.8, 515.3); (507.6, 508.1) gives 0.020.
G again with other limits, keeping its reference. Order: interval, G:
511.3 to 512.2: 511.571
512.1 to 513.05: 512.869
